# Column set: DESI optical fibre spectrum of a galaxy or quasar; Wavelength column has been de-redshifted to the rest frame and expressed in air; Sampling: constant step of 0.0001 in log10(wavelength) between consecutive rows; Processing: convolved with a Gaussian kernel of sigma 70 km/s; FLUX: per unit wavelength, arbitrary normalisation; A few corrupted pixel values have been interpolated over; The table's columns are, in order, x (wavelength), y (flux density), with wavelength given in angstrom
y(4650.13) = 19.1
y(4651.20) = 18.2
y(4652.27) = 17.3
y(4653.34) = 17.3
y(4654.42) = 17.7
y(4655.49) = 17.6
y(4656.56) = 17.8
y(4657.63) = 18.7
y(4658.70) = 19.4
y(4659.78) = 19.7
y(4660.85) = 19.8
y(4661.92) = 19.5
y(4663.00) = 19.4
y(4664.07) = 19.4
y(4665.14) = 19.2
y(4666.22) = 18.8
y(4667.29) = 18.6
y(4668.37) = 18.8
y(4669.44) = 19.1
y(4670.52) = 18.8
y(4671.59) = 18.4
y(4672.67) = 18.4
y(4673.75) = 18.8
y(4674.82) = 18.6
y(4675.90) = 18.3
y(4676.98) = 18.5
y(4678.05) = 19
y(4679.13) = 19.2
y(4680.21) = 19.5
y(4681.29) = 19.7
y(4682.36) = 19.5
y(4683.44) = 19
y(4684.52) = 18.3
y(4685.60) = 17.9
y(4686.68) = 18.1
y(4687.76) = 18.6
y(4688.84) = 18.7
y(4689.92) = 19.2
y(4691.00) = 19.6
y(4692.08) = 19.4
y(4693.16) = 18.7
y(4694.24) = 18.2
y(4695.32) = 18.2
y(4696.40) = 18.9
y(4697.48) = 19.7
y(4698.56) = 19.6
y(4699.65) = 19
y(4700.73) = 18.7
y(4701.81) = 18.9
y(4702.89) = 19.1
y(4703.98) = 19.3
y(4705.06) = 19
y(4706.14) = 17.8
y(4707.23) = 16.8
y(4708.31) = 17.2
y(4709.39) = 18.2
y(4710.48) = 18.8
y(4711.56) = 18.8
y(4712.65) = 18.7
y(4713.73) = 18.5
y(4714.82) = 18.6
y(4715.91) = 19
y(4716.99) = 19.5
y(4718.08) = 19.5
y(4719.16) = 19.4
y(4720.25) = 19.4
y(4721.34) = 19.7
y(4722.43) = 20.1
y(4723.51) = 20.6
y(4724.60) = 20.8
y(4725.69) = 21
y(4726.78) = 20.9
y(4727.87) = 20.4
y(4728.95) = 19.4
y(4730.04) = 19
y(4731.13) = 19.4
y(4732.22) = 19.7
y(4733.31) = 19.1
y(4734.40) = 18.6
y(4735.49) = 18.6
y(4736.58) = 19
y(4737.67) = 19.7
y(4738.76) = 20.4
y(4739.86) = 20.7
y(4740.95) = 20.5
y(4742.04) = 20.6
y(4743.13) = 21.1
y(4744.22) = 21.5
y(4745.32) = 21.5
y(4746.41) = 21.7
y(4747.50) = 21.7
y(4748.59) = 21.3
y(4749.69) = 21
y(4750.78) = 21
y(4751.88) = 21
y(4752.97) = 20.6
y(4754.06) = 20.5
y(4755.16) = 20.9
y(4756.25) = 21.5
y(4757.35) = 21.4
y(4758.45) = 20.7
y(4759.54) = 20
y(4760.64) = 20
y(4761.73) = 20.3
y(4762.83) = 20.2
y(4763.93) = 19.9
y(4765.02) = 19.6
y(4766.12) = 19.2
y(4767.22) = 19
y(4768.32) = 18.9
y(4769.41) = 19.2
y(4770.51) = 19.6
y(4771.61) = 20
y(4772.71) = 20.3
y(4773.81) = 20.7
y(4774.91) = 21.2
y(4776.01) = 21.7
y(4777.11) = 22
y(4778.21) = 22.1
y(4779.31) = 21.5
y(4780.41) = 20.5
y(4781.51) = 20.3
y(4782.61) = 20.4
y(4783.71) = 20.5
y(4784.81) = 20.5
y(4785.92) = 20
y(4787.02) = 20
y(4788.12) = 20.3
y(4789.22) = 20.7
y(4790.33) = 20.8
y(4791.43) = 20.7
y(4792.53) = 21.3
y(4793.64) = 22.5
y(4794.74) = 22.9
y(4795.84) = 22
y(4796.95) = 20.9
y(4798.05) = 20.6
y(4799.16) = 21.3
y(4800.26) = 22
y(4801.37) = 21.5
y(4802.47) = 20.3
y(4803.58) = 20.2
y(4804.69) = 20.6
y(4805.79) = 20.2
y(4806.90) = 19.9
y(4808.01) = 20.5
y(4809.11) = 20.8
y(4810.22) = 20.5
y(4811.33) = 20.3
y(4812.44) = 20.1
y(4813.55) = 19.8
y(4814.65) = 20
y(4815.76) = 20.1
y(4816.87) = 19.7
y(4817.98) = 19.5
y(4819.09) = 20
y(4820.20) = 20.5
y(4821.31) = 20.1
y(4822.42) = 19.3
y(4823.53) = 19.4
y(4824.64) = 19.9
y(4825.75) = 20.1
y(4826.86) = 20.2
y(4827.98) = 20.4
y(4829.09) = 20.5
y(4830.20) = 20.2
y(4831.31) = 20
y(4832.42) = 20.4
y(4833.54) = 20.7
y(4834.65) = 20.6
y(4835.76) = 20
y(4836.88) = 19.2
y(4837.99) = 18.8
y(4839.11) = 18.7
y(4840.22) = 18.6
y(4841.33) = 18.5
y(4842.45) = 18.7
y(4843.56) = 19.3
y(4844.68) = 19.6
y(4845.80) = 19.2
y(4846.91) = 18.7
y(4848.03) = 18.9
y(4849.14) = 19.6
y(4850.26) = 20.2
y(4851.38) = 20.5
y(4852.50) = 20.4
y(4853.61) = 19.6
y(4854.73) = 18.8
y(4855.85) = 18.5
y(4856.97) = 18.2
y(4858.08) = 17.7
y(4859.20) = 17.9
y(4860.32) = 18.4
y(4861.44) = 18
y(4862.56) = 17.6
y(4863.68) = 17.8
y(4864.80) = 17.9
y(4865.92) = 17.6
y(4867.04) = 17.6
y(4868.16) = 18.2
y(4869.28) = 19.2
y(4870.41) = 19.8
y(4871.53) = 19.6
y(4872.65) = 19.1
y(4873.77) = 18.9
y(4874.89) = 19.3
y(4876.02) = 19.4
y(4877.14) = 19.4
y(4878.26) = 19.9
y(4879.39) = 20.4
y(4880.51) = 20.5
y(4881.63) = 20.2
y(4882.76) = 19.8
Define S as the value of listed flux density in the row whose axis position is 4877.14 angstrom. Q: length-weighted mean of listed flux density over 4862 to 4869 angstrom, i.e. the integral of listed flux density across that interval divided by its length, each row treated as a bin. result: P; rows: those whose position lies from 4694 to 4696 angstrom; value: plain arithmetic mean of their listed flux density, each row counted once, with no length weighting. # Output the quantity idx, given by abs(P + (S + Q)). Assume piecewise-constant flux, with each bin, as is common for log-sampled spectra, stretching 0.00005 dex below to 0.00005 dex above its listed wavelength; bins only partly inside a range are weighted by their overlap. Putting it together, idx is 55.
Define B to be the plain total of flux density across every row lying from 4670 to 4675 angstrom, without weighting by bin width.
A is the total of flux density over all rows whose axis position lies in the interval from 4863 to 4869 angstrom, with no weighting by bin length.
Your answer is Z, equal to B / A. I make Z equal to 1.04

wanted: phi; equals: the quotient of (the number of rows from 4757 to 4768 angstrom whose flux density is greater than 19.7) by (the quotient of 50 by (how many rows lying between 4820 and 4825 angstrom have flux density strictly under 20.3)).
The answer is 0.6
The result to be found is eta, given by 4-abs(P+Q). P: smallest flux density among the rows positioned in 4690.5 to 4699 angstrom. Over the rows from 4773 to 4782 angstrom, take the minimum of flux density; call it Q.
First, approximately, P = 18.2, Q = 20.3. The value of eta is -34.5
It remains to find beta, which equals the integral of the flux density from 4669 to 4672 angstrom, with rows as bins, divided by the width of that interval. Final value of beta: 18.8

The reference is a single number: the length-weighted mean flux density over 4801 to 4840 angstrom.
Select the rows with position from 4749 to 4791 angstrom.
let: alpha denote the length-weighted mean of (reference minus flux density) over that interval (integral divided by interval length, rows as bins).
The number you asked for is -0.4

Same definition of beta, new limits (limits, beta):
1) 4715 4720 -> 19.3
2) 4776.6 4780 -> 21.8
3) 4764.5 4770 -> 19.2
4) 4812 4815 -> 20.0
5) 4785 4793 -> 20.5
